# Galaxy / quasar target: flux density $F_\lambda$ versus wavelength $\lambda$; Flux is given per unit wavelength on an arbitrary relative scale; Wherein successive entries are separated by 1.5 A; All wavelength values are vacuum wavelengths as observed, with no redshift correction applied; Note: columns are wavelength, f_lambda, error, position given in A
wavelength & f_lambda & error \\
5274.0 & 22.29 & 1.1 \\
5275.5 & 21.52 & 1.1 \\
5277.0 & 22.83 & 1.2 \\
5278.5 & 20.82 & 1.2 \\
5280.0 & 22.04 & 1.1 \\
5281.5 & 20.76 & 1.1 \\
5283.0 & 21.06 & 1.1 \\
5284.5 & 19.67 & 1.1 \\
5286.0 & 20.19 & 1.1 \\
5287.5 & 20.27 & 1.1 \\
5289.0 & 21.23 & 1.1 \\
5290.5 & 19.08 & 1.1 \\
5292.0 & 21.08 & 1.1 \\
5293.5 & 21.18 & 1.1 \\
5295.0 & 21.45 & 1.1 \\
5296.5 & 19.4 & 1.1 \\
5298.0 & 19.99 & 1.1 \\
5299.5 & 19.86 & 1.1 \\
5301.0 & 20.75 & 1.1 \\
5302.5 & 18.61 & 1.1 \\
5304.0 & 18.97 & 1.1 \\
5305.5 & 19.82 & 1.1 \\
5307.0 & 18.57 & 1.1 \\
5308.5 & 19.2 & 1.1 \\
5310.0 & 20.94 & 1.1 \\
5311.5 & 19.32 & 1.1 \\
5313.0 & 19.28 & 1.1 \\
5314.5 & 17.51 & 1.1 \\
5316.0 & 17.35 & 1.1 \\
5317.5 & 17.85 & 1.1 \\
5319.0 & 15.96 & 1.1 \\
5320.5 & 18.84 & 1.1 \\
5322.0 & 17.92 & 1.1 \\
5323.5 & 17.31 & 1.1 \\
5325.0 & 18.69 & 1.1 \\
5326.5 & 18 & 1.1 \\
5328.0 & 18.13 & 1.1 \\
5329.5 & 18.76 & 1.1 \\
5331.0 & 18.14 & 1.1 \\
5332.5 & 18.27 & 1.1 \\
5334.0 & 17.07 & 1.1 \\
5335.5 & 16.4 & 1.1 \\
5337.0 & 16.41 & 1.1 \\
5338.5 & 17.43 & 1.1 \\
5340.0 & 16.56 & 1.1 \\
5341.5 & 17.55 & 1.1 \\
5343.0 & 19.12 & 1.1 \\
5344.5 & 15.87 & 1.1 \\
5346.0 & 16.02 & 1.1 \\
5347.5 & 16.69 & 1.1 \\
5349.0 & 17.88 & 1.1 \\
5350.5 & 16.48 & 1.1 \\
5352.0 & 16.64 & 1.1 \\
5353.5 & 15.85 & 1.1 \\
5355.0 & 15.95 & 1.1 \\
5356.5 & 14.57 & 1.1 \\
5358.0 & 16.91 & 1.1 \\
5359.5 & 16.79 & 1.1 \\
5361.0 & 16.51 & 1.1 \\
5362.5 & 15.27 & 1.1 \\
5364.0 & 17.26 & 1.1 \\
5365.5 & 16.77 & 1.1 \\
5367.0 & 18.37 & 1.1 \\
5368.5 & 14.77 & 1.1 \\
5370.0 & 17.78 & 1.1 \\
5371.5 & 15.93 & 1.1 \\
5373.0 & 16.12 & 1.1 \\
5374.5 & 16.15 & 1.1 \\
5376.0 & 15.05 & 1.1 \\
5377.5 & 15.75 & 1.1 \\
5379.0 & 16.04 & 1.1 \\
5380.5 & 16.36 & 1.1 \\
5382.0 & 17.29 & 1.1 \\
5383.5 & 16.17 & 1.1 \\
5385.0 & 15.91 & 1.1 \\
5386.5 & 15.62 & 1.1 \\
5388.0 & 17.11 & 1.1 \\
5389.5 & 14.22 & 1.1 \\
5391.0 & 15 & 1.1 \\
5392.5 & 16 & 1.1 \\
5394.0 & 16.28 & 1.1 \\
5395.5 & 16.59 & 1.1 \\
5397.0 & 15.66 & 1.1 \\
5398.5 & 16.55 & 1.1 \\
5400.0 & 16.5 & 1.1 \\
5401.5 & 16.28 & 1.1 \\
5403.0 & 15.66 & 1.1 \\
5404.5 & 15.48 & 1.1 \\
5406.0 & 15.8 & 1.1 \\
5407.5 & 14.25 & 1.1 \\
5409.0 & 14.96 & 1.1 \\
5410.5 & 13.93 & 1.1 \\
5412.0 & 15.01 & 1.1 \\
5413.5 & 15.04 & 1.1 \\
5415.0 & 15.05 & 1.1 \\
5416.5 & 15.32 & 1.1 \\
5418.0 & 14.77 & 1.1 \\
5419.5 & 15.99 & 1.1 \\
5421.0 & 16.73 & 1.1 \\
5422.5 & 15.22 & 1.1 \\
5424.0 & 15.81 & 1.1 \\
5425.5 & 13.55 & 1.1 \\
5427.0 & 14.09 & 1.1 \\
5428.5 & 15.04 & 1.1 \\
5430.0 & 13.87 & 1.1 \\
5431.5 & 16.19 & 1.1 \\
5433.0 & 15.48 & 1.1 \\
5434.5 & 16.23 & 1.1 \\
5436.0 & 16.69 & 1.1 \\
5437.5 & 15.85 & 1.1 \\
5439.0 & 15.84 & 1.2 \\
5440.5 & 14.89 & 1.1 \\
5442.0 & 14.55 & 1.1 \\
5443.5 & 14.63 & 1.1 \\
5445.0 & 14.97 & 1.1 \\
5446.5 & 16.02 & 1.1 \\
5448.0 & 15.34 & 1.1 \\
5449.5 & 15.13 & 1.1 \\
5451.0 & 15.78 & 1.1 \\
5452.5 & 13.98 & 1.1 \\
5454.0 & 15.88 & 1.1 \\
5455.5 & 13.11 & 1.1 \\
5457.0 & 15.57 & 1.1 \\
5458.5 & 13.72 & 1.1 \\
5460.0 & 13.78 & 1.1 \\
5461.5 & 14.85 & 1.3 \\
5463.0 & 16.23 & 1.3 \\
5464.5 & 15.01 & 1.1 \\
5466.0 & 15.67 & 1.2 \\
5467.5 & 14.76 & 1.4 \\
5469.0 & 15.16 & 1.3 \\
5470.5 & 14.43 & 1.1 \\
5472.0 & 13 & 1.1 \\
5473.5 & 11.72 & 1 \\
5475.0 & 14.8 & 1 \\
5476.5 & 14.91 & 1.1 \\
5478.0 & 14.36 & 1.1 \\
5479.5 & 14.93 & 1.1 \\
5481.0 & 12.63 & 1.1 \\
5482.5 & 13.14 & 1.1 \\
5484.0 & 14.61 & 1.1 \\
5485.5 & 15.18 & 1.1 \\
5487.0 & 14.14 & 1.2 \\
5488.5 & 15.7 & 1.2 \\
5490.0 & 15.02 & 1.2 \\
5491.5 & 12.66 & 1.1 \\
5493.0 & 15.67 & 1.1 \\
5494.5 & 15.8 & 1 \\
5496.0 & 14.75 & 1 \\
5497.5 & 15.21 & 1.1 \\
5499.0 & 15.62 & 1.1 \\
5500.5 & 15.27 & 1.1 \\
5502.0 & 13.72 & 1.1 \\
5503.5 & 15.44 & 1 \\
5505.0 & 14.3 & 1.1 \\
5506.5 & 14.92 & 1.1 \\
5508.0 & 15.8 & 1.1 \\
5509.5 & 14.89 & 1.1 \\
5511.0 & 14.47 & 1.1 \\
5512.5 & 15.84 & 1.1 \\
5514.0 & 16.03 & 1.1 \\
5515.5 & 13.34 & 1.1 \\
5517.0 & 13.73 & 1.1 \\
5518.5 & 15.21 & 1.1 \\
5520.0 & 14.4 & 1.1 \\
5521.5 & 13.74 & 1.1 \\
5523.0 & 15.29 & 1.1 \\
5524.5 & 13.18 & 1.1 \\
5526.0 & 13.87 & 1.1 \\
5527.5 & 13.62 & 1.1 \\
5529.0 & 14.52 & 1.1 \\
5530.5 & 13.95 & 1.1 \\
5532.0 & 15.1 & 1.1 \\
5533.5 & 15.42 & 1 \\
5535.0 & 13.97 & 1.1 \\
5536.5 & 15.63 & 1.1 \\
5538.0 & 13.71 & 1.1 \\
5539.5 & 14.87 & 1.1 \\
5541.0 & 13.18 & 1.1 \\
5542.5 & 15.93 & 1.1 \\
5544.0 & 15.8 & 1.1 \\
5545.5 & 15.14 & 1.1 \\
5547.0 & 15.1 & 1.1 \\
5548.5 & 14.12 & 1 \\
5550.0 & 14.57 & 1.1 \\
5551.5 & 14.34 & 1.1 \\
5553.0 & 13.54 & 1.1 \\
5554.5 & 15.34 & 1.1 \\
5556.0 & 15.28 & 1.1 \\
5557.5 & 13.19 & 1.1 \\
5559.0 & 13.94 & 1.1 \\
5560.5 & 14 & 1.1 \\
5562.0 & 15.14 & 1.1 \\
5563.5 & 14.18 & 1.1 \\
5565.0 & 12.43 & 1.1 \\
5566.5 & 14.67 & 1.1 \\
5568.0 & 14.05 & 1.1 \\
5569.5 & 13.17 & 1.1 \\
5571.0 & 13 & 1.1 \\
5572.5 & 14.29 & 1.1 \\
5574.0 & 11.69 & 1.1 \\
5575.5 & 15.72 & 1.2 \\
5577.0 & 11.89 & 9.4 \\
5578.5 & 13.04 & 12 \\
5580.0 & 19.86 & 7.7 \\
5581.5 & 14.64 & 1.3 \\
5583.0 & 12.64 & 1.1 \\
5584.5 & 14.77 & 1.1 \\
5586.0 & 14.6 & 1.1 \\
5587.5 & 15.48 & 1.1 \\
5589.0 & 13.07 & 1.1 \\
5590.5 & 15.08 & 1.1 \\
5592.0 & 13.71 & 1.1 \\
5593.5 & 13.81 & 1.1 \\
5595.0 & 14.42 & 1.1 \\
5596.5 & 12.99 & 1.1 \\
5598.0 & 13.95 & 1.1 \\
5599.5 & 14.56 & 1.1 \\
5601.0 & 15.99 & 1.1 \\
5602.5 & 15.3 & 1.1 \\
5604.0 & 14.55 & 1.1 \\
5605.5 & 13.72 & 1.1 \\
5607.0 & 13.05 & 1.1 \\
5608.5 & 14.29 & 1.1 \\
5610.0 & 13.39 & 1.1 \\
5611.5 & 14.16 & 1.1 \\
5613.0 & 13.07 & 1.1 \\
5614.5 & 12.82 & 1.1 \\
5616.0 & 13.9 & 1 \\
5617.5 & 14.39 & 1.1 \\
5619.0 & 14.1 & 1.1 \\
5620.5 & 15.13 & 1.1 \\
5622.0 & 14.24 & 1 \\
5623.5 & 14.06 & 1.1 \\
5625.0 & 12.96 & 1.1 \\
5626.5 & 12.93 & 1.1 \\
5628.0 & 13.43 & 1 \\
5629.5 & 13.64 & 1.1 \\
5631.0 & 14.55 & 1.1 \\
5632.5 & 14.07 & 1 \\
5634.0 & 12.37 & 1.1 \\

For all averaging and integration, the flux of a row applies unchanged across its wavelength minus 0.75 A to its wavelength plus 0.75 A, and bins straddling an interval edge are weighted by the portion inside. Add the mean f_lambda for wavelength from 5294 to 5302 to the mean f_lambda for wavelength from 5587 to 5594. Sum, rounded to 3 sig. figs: 34.5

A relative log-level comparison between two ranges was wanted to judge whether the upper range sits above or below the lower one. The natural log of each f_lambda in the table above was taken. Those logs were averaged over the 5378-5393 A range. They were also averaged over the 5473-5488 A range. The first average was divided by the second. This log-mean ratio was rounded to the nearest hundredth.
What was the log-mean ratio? 1.05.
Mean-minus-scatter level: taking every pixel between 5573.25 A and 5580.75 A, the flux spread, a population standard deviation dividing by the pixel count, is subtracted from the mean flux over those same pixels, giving 11.4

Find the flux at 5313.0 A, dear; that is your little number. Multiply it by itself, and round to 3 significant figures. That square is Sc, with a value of 372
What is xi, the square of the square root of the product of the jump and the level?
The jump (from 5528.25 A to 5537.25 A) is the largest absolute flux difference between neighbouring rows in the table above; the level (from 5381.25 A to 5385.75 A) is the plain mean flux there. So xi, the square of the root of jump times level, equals 27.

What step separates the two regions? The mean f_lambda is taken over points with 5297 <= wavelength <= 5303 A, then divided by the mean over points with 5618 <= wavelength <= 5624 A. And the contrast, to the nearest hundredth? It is 1.38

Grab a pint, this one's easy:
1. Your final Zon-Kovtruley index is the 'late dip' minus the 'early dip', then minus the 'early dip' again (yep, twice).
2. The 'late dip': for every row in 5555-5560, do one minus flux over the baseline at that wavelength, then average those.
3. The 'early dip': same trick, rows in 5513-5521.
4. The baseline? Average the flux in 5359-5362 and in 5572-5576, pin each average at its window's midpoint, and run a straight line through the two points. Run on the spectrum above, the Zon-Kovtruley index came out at -0.01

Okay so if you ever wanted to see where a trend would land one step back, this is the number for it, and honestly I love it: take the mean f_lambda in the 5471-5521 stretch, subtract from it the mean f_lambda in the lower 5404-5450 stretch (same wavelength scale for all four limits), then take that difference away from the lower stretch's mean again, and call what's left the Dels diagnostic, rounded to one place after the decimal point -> 15.9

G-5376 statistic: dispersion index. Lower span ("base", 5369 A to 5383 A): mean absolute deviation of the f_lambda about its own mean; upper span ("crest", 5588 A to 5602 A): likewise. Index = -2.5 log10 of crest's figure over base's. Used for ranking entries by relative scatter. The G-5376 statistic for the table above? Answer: -0.3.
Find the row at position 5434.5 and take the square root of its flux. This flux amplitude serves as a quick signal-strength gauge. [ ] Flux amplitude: 4.03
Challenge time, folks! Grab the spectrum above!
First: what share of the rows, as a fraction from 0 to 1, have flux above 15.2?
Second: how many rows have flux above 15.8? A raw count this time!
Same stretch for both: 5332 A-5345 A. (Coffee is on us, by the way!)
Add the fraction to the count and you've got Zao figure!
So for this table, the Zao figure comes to 10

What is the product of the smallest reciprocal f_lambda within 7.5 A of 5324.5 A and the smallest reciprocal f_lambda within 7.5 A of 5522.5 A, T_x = 0.0035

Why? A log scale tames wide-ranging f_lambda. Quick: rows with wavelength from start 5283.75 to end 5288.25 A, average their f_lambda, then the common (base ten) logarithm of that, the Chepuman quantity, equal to 1.30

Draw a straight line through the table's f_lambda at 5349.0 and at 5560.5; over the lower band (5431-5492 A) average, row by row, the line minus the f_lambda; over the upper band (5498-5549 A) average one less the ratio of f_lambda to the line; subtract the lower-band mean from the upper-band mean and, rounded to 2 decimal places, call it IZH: -1.02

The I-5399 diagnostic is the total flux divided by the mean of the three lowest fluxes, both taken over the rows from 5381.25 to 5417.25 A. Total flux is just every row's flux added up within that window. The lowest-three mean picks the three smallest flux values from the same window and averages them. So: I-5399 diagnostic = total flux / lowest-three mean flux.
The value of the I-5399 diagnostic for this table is 26.6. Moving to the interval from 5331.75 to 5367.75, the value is 26.4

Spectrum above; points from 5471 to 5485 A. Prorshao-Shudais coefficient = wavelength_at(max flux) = 5479.5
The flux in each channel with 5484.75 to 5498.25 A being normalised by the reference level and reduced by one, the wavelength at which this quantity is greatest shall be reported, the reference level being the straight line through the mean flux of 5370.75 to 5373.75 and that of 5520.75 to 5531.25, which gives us 5494.5 A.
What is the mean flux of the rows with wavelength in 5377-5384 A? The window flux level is 16.3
